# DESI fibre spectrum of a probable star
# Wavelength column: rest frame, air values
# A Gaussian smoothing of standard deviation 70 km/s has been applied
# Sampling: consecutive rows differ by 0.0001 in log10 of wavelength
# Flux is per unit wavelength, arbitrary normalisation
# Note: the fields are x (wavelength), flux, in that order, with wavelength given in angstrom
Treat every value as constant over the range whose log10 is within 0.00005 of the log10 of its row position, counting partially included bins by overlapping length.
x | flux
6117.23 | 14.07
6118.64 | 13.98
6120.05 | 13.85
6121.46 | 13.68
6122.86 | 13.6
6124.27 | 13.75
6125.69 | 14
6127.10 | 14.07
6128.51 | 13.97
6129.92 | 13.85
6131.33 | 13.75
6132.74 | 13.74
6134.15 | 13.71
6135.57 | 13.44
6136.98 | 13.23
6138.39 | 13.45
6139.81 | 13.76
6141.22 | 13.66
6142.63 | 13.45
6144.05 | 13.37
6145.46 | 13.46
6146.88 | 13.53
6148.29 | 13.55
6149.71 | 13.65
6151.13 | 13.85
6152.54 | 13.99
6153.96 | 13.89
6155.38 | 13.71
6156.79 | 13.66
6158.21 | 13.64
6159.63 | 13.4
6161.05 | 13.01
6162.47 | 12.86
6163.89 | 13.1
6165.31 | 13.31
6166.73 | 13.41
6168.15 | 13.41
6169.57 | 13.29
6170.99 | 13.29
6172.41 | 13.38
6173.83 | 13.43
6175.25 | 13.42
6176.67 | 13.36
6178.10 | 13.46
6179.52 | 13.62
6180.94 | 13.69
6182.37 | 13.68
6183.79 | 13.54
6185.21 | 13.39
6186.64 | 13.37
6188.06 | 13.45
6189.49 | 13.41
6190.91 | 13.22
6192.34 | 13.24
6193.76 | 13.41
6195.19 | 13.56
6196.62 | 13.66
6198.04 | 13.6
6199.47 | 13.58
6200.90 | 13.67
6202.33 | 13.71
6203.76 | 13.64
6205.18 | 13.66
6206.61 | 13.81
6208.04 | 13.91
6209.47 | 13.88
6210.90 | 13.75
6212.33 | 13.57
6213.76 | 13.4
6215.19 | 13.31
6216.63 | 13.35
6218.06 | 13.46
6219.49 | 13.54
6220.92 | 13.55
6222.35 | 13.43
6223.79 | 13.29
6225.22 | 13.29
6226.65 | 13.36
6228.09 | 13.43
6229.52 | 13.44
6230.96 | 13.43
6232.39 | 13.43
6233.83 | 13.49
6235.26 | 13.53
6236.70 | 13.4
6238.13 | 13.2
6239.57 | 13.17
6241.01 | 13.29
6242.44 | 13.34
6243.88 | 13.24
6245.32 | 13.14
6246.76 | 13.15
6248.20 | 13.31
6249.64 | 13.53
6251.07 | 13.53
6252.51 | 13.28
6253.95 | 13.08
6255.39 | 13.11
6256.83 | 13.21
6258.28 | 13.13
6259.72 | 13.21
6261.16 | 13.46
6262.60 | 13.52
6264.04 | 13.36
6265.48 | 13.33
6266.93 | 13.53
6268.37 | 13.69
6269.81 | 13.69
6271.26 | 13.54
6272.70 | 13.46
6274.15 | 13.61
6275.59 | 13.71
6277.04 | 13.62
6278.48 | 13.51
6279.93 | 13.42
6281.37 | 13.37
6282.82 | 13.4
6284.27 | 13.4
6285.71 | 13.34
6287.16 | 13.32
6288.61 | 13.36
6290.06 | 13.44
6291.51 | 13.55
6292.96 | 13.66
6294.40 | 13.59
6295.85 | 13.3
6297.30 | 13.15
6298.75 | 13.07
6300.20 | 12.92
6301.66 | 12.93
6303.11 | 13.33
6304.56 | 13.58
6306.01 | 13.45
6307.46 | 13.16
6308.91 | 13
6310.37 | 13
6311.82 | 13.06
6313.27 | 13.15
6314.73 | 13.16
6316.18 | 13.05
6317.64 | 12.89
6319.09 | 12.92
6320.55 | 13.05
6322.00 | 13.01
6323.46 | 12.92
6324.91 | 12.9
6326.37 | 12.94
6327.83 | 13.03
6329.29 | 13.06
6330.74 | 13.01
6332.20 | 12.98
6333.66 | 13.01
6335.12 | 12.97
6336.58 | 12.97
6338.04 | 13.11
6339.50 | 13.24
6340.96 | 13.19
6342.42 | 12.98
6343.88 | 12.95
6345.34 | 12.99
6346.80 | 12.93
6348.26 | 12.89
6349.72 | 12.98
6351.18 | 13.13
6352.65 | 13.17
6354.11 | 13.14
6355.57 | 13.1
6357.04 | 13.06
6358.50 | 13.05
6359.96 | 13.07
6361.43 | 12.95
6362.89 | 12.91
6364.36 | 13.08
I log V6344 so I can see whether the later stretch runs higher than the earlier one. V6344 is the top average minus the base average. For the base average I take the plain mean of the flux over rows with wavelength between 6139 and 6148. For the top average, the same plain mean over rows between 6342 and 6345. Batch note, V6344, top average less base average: -0.57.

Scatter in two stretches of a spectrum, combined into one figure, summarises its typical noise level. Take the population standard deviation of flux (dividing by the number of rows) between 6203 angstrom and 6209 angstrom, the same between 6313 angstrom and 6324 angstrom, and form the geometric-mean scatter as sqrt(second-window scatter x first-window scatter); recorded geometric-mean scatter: 0.104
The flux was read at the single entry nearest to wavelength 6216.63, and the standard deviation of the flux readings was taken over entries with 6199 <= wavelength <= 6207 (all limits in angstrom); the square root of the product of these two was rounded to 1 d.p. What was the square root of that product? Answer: 1.0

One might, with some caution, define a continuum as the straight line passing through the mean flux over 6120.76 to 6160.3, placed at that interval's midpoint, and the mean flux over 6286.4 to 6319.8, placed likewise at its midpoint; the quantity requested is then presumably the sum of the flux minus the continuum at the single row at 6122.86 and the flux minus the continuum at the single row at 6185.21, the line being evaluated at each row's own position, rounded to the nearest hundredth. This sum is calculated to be -0.28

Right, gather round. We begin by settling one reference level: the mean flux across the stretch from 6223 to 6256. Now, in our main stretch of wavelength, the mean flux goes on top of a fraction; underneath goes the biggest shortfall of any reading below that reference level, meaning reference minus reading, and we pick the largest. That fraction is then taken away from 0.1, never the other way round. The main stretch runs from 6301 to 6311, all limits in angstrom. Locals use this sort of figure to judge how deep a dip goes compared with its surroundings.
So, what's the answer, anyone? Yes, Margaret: -33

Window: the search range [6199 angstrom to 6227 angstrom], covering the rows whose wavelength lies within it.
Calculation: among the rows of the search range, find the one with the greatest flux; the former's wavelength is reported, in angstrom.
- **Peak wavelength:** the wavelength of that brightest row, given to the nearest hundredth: 6208.04 angstrom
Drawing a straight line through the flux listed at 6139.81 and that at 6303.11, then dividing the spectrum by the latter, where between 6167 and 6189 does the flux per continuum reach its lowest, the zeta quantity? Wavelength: 6169.57 angstrom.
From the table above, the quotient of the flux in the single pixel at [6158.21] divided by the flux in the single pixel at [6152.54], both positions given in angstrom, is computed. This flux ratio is 0.97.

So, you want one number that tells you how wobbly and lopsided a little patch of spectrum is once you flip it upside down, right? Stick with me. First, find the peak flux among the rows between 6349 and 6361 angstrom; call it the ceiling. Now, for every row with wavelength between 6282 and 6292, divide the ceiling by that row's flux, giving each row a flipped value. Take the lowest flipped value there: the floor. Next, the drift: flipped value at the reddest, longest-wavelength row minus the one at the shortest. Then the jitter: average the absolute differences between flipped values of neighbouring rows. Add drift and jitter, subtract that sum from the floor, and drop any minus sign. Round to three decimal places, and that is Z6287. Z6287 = 0.979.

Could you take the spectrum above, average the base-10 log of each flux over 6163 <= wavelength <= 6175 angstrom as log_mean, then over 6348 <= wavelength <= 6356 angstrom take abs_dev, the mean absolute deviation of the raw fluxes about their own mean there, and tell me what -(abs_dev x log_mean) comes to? -0.100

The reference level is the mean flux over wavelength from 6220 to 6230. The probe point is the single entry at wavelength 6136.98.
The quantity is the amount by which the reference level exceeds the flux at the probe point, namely 0.17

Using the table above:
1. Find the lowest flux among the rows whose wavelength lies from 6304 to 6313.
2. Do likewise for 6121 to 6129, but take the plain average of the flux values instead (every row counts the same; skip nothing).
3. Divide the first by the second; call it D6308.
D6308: 0.939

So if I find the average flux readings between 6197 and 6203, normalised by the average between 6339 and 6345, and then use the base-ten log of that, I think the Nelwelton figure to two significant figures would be 0.018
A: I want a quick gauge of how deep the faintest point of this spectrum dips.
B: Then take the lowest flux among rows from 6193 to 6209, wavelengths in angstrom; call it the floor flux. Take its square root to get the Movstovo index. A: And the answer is 3.66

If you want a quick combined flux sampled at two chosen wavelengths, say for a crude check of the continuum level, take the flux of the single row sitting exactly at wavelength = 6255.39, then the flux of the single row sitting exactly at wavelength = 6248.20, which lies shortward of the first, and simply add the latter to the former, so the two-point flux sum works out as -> 26.4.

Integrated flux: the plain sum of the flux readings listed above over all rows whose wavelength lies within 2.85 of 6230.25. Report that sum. 53.7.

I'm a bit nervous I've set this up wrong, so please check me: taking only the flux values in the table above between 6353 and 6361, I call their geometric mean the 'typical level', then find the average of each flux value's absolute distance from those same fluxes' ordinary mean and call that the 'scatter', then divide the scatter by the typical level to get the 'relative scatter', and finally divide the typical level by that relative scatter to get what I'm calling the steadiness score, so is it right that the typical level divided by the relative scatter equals 5944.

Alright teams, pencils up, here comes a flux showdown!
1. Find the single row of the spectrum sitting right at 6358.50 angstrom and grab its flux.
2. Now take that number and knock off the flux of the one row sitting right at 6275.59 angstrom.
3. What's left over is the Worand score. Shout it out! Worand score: -0.66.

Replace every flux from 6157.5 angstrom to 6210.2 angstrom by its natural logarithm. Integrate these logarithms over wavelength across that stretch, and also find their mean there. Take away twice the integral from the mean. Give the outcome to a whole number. -271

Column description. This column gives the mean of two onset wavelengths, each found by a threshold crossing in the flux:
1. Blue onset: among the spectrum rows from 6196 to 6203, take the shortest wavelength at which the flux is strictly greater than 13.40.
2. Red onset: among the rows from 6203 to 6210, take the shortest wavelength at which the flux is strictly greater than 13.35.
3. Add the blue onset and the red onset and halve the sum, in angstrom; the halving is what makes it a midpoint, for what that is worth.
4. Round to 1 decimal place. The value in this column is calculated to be 6200.2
